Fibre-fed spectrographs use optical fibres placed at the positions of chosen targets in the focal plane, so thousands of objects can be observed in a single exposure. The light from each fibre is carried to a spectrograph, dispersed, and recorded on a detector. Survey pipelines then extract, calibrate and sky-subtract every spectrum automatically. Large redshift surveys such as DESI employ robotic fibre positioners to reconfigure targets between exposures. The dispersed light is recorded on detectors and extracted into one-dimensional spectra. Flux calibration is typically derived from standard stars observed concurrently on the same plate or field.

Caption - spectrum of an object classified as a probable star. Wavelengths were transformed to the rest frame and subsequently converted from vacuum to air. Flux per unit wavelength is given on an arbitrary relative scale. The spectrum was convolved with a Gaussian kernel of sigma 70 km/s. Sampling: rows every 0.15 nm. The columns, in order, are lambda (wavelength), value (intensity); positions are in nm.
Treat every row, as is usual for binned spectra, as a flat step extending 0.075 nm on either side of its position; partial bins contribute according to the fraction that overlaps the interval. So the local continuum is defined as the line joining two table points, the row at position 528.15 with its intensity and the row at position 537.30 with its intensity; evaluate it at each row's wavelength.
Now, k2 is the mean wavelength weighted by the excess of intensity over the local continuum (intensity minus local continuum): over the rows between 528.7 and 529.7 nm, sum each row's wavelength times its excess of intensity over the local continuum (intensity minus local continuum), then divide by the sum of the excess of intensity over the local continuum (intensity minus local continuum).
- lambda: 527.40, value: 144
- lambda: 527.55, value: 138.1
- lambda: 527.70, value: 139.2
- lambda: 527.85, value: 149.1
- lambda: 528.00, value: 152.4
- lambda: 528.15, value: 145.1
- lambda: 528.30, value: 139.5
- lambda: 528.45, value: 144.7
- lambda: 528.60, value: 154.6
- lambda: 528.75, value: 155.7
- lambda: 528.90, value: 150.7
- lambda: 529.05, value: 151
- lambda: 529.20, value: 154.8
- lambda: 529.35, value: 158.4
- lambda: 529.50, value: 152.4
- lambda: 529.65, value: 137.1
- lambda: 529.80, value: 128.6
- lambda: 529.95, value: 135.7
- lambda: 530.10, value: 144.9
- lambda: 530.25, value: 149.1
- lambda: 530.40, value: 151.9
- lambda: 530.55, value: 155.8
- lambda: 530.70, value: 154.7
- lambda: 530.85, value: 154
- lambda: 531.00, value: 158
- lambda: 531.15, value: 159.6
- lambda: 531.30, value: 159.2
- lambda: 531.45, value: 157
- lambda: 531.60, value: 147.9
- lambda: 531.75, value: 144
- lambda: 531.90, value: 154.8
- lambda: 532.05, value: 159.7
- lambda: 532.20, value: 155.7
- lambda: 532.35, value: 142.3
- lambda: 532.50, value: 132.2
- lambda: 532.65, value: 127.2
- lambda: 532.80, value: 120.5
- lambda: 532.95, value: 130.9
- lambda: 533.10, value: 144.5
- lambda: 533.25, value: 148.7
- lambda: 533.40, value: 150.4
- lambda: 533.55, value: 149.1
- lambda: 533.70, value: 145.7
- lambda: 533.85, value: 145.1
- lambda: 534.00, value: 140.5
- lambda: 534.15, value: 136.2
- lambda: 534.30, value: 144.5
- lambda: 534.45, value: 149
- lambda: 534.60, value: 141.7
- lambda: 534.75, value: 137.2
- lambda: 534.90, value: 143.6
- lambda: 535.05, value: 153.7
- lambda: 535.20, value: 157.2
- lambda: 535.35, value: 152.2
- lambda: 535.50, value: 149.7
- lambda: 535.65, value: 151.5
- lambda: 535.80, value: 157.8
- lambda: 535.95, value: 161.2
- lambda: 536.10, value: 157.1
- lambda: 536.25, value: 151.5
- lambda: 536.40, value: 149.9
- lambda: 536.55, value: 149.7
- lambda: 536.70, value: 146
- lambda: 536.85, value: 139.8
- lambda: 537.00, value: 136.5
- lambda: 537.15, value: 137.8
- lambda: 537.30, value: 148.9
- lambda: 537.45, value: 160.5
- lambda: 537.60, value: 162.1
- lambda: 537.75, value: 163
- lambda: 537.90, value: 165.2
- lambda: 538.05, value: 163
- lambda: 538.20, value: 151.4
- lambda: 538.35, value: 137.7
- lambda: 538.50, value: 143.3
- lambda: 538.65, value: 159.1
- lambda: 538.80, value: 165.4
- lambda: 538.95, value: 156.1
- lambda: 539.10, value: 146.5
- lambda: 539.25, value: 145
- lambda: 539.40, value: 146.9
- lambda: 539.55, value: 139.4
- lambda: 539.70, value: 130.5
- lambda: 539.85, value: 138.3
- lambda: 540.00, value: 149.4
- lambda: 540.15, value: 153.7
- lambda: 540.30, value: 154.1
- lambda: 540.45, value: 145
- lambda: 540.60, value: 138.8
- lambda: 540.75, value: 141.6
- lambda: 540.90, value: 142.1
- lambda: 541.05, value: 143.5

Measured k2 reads 529.03 nm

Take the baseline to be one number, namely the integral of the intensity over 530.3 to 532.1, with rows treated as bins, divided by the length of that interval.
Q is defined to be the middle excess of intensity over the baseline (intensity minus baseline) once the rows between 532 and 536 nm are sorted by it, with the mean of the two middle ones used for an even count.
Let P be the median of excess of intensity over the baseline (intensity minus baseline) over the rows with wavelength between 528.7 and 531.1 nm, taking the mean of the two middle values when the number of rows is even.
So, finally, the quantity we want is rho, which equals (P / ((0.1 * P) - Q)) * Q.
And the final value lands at 2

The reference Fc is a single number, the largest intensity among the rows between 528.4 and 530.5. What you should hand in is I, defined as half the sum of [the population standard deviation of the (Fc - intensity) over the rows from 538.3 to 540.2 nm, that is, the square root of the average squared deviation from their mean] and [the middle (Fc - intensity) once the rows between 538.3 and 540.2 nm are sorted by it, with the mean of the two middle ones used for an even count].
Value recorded 10.6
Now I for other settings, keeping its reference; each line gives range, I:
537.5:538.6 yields 3.3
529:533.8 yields 9.5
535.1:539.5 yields 7.6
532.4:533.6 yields 15.4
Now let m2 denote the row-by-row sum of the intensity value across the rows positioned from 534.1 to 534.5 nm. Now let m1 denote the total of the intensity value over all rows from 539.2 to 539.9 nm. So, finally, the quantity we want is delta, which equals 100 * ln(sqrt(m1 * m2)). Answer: 631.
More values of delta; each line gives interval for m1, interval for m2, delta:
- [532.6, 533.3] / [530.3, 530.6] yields 612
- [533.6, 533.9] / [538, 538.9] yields 625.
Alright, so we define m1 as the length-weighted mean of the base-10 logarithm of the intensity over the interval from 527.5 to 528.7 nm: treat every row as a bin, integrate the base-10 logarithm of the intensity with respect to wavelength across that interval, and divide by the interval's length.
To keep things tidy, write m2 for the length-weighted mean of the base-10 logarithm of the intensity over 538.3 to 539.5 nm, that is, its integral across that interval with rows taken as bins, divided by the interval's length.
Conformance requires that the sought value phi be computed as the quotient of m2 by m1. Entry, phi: 1.01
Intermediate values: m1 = 2.16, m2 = 2.18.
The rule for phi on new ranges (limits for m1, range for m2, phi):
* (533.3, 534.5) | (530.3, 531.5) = 1.01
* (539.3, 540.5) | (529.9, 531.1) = 1.01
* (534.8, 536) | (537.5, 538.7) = 1.00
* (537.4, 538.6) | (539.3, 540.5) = 0.99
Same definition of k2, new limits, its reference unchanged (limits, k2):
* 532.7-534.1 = 533.04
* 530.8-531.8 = 531.15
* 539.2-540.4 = 539.54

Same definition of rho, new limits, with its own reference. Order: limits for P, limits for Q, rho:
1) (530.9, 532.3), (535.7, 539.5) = -2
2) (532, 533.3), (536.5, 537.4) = 14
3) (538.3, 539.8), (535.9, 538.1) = 12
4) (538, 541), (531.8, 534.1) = 10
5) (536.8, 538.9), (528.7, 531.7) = -1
